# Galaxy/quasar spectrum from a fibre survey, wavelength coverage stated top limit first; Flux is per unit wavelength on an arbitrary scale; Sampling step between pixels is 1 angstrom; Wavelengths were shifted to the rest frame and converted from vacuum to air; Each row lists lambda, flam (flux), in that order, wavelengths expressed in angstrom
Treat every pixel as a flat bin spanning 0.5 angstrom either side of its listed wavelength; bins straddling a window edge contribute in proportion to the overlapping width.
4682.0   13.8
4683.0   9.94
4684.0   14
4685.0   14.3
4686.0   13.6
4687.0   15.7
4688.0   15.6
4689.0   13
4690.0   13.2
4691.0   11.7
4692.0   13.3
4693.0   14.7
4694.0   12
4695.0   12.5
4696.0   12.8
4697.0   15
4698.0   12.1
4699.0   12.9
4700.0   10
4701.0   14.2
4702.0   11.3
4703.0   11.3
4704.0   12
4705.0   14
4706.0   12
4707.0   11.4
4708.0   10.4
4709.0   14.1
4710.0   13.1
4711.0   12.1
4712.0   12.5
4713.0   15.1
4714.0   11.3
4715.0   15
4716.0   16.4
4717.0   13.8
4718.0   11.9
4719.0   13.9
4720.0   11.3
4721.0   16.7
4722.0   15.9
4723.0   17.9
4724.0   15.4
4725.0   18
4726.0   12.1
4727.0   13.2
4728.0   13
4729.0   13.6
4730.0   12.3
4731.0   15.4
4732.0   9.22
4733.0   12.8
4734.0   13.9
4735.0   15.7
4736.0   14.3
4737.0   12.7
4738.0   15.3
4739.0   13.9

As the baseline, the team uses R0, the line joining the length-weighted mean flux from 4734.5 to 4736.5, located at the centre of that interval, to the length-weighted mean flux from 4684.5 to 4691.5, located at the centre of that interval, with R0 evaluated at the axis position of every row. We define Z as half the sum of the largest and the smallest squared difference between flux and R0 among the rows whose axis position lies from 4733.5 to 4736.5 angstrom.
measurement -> 0.8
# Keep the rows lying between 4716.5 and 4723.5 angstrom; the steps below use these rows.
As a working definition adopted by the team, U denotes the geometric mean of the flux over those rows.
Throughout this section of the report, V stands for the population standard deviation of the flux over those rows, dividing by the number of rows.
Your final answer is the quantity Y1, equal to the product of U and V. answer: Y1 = 33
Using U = 14.3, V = 2.3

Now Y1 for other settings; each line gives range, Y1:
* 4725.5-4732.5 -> 22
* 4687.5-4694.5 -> 17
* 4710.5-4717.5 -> 23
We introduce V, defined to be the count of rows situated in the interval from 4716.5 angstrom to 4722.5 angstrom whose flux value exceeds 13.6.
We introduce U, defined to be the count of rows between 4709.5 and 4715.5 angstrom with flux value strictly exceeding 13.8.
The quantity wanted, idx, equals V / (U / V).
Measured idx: 8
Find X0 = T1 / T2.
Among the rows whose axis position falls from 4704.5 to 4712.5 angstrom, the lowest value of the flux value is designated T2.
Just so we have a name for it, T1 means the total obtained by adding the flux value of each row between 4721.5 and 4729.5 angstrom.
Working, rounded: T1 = 119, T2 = 10.4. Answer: 11.5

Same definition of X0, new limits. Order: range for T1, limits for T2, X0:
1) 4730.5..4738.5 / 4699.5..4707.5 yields 10.9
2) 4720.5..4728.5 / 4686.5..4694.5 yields 10.4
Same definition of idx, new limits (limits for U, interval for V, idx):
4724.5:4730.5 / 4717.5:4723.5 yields 16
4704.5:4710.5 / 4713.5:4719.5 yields 8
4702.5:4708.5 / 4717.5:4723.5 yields 16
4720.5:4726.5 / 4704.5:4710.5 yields 1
